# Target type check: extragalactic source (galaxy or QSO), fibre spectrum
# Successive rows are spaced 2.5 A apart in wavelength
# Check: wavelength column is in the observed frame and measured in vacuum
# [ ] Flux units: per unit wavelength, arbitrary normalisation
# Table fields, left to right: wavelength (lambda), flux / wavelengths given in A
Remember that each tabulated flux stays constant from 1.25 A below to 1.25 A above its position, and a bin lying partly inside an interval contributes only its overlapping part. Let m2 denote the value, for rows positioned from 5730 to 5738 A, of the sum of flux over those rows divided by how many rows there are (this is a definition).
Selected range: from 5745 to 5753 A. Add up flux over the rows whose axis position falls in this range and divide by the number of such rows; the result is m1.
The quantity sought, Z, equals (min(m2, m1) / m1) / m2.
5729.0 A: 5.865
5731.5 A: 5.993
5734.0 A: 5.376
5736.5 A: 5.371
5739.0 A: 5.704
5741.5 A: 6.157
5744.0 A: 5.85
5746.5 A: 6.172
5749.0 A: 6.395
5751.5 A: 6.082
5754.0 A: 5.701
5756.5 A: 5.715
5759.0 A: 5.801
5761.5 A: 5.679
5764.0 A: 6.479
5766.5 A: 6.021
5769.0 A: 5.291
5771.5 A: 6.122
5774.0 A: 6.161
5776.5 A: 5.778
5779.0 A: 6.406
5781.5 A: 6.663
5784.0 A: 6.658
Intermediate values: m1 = 6.2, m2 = 5.6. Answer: 0.161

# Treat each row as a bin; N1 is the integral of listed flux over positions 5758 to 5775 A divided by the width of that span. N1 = 5.93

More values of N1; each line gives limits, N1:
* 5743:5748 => 6.04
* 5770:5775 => 6.10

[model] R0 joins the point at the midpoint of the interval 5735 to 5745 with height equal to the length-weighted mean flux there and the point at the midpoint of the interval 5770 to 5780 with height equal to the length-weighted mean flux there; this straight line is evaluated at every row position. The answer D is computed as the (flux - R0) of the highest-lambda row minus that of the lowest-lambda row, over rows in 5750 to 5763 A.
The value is -0.5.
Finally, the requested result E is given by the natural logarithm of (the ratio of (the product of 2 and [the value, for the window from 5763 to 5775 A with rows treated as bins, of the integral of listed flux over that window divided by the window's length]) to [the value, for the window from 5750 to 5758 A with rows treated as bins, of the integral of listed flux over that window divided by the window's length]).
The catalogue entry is 0.72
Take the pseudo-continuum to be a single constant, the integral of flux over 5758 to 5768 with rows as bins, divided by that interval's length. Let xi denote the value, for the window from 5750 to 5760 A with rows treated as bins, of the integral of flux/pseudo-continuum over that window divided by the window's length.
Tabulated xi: 0.98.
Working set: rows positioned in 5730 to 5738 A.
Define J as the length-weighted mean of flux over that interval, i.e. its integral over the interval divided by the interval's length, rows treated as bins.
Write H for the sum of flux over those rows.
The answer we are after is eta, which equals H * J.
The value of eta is 94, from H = 16.7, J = 5.59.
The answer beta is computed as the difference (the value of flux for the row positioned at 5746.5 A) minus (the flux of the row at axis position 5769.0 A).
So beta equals 0.9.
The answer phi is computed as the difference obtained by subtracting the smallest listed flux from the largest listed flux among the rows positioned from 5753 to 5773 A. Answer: 1.19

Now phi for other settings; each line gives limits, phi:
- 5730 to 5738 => 0.62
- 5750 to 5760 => 0.38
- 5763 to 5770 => 1.19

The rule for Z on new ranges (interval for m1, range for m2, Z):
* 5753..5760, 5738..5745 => 0.169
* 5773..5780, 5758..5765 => 0.164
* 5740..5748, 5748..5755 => 0.165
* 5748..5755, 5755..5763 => 0.165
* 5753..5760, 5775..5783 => 0.159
